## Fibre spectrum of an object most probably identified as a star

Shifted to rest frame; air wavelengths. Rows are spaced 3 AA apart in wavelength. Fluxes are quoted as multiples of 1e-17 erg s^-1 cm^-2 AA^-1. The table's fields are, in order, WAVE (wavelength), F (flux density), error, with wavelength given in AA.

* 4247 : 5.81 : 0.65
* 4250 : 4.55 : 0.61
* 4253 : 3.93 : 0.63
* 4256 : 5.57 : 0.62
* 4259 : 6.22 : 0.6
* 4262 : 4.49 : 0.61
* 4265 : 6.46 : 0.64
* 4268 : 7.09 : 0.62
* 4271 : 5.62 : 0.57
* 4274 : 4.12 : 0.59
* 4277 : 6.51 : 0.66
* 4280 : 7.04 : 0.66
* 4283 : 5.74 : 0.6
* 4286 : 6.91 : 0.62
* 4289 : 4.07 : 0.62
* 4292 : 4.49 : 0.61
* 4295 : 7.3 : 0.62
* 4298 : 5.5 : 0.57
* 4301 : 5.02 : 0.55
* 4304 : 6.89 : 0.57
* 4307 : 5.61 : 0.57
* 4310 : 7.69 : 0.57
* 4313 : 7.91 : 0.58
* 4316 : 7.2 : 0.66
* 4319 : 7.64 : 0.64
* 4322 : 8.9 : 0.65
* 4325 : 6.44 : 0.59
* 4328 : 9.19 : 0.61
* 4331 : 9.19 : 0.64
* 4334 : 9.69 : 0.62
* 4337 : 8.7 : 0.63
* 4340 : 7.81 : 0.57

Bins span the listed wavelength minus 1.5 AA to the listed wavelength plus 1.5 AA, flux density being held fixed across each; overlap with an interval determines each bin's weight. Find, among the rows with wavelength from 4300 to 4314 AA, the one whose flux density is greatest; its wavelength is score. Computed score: 4313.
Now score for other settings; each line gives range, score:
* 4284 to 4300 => 4295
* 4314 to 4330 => 4328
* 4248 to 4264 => 4259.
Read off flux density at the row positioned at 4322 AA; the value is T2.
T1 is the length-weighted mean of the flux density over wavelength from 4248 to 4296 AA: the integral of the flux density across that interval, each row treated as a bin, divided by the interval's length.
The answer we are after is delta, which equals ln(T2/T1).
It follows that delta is 0.46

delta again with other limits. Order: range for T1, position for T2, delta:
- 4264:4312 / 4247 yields -0.04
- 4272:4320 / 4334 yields 0.45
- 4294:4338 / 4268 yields -0.06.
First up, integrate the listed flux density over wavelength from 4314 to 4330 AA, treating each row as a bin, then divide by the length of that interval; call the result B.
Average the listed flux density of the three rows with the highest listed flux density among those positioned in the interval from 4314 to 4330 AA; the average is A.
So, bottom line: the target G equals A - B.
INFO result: 0.7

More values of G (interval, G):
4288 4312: 1.4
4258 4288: 1.0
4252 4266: 0.7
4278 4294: 0.8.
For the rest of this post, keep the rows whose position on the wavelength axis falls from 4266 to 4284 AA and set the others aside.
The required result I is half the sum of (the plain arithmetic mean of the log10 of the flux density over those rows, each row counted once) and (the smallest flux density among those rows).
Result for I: 2.45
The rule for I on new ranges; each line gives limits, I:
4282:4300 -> 2.41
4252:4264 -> 2.31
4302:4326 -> 3.23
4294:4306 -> 2.90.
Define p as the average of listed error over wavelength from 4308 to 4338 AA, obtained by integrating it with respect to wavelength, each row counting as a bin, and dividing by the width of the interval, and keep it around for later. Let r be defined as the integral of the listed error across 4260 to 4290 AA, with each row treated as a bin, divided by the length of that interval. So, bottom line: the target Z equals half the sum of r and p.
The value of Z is 0.618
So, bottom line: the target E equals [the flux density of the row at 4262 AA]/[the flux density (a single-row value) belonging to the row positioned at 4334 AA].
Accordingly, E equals 0.5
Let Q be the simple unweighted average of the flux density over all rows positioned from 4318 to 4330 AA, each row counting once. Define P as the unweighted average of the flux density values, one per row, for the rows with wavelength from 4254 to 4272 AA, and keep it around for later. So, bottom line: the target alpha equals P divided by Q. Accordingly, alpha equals 0.7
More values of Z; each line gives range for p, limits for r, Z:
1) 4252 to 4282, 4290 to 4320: 0.607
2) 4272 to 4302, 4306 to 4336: 0.612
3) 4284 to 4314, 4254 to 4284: 0.603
